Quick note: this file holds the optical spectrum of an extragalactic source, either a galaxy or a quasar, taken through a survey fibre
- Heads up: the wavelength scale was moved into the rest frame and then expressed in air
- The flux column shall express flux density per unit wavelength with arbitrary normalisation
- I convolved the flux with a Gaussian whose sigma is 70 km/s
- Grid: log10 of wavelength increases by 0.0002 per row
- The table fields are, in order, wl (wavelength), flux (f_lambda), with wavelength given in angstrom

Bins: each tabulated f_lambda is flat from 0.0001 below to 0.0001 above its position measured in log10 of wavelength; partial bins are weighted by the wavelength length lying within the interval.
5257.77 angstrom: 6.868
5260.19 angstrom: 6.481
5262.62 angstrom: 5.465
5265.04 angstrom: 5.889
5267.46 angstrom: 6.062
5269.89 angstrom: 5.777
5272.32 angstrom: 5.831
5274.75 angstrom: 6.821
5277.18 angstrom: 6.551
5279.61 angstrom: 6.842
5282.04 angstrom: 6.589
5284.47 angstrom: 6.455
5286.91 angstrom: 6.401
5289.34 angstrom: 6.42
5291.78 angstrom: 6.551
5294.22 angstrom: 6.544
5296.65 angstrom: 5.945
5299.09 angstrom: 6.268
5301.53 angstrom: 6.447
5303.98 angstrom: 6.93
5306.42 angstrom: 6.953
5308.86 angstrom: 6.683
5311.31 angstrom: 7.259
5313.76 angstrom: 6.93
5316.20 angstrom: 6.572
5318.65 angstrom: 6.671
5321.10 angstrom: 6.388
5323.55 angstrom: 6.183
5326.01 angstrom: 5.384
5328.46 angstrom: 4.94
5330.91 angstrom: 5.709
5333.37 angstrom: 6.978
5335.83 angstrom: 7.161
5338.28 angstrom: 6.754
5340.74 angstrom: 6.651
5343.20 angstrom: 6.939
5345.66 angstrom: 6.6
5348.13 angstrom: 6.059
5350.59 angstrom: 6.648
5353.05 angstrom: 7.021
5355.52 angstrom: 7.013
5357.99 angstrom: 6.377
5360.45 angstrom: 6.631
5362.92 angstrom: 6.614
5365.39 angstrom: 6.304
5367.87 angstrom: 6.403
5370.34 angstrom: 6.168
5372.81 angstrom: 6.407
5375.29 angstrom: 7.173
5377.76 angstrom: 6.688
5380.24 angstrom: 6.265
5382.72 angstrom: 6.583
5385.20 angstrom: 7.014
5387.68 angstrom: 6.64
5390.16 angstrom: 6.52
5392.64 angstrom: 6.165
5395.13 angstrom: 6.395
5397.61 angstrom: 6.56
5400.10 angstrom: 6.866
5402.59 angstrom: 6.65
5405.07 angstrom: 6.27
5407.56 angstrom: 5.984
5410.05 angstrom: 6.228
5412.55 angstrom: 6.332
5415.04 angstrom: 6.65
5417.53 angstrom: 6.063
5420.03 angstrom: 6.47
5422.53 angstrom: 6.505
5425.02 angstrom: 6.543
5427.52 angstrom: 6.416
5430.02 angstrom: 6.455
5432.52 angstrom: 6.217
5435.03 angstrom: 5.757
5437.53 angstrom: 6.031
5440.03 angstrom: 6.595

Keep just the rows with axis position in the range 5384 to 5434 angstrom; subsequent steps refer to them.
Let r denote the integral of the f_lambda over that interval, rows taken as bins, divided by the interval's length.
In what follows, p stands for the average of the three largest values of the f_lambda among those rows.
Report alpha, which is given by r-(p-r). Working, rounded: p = 6.84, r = 6.44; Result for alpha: 6.04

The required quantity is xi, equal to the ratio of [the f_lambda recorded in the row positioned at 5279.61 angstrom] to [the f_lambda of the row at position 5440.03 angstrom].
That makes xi 1.04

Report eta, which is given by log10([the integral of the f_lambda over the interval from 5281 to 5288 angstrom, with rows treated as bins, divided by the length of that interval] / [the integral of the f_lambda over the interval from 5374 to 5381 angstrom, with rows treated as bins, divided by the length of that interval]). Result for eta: -0.02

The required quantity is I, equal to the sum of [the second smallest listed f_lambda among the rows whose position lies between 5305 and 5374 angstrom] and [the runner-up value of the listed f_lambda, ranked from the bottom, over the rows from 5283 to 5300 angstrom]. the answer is 11.7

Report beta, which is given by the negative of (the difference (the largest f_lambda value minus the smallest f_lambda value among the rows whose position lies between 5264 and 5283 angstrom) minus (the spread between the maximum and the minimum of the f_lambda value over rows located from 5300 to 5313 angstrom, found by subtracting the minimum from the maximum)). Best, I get -0.3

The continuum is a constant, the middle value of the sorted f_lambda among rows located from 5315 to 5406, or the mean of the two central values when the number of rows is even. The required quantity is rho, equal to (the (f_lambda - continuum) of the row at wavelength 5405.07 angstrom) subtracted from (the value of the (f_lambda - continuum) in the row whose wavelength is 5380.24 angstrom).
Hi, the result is 0.0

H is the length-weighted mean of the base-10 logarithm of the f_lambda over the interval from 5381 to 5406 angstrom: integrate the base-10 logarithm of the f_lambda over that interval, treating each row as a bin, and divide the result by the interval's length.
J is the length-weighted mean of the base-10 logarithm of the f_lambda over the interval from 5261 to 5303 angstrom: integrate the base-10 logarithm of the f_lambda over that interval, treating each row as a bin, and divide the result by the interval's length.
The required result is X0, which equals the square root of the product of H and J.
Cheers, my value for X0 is 0.807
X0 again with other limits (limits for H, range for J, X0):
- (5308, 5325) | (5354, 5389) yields 0.820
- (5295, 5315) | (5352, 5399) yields 0.821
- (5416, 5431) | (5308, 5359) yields 0.810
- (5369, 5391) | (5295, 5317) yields 0.822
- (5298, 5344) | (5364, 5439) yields 0.810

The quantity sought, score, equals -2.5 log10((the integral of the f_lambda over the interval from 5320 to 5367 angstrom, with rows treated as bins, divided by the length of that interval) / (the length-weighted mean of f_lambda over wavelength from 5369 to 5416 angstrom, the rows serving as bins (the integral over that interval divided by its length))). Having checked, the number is 0.0106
